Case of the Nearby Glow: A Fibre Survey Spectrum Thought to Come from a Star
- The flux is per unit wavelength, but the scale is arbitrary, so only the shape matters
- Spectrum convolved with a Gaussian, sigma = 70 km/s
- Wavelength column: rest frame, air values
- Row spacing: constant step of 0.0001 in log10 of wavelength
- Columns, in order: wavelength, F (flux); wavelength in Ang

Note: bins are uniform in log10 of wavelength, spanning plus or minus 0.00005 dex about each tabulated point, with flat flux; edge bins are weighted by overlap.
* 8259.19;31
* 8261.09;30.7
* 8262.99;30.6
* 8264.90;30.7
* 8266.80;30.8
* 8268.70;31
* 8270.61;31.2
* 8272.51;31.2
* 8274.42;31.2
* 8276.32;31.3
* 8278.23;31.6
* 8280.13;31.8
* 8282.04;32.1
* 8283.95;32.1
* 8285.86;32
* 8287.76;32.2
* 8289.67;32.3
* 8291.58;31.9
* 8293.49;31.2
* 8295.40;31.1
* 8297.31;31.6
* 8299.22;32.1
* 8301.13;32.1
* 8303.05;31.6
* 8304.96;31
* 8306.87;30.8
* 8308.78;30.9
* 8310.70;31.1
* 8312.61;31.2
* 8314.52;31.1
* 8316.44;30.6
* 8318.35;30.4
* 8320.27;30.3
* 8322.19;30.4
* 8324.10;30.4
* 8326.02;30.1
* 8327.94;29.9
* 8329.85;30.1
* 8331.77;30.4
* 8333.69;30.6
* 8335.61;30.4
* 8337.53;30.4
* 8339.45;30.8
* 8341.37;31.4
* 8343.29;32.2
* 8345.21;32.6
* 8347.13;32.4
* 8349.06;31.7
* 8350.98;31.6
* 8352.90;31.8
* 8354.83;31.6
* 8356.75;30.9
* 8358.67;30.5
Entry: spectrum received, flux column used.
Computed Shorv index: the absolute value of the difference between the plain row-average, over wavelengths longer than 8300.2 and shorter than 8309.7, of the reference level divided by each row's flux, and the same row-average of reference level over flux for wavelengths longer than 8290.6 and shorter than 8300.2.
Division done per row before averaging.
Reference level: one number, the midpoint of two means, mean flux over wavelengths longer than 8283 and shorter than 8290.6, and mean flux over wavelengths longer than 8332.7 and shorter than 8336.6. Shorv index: 0.0096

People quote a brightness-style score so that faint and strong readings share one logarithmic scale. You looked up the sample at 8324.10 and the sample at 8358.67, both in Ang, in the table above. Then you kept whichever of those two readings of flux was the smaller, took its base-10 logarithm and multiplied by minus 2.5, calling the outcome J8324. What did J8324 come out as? -3.71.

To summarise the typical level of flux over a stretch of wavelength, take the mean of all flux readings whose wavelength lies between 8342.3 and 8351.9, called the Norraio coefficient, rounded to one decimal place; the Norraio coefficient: 32.1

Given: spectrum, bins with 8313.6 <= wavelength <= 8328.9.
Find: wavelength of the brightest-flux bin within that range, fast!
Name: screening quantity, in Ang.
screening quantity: 8314.52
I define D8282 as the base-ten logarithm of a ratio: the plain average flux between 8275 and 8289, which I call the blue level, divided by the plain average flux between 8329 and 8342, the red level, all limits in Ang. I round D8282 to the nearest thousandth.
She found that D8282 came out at 0.018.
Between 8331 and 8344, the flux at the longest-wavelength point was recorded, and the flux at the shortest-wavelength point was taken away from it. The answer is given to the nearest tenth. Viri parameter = 1.8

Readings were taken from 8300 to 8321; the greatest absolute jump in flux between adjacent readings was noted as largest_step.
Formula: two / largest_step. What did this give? 3.3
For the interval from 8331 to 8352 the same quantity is 2.5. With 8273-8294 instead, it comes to 2.9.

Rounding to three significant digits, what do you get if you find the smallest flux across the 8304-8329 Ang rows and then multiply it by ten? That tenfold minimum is 299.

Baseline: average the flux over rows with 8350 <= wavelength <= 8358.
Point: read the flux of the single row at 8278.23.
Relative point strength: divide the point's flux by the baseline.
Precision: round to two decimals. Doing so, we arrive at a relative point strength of 1.00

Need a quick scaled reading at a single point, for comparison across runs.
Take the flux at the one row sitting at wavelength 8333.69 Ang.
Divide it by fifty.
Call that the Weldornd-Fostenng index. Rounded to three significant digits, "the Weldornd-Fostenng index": 0.612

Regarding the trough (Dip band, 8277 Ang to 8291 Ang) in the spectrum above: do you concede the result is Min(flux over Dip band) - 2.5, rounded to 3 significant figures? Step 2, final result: 29.1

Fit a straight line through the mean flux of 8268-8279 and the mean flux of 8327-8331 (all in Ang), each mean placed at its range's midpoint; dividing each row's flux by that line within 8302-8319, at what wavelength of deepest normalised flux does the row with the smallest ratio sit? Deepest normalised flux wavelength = 8318.35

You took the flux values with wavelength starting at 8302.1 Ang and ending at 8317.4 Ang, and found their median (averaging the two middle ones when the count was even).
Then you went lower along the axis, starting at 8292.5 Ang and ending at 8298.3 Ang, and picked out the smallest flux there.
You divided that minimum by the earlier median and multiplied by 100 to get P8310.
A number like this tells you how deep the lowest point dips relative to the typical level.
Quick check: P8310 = 100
